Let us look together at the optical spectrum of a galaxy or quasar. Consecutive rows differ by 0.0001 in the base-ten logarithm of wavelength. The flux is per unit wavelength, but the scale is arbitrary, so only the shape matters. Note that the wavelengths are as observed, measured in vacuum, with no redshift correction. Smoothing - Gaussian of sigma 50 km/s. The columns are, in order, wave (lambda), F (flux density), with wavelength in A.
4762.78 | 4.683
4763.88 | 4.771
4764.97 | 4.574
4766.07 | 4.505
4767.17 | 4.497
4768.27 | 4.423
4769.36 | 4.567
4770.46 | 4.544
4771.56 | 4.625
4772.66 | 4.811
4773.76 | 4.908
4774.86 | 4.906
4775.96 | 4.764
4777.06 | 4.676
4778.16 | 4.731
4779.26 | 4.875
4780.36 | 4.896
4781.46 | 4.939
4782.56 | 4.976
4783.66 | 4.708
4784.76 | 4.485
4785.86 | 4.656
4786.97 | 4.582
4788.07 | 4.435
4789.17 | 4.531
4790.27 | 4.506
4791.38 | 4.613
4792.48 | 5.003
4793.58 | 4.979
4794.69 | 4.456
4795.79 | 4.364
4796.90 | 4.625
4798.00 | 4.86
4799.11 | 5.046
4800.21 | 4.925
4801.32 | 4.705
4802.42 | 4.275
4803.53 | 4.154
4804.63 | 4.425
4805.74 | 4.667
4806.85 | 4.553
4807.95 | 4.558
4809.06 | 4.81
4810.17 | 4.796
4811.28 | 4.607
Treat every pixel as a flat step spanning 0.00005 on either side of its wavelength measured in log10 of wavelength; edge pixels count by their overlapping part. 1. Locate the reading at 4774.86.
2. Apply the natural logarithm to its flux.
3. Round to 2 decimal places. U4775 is 1.59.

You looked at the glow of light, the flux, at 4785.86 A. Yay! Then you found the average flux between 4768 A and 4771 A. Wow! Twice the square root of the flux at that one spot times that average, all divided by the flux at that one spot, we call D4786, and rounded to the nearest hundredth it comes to 1.97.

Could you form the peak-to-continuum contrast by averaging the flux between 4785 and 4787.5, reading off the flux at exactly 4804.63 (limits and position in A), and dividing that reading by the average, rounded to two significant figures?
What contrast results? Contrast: 0.96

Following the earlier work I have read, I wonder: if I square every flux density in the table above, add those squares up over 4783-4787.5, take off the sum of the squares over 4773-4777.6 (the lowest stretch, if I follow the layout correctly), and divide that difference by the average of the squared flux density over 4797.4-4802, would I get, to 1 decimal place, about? -0.3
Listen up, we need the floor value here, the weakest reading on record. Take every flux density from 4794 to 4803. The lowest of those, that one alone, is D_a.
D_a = 4.275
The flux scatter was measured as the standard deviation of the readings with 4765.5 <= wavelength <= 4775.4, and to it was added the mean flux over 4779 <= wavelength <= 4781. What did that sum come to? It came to 5.1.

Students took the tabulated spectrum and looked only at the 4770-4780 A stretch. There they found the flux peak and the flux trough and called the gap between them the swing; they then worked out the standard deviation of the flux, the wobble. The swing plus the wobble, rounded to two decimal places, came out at 0.49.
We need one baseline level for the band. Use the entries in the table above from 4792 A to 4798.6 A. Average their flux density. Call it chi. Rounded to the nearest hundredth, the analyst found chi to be 4.71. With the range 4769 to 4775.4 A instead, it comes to 4.73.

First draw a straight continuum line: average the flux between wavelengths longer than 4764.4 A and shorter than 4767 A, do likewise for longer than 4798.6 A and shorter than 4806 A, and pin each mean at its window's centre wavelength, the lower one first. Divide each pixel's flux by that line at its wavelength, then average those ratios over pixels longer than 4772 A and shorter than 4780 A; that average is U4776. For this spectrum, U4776 1.06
